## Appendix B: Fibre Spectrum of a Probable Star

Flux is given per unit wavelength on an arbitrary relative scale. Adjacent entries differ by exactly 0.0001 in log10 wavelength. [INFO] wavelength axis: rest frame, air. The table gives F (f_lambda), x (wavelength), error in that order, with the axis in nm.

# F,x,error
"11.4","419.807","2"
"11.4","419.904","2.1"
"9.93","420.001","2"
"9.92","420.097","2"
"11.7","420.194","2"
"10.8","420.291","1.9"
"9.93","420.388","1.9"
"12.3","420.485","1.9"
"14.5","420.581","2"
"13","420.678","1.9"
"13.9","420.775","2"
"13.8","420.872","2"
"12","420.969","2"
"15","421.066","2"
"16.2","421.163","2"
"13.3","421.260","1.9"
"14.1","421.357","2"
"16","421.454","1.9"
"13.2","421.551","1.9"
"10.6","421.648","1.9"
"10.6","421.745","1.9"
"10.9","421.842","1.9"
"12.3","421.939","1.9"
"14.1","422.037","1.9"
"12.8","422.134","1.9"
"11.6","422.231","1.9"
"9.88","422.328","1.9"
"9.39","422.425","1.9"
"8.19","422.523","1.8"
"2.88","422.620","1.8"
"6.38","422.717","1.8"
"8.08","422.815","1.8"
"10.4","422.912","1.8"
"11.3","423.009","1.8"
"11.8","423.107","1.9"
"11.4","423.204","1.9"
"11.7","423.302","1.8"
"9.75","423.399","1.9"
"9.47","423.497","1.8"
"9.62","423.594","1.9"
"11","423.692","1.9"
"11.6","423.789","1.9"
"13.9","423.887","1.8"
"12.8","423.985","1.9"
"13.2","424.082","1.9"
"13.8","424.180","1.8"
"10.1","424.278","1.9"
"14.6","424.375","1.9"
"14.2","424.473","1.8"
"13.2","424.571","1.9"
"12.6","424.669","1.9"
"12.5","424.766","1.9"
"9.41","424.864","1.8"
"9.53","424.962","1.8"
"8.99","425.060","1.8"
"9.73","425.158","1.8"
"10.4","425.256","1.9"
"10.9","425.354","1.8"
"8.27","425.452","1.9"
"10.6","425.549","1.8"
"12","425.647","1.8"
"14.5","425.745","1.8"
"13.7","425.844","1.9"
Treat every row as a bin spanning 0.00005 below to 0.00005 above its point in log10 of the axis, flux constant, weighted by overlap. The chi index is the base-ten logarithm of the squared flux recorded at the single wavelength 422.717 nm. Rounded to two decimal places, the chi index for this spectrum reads 1.61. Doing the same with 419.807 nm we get 2.11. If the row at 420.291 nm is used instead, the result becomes 2.07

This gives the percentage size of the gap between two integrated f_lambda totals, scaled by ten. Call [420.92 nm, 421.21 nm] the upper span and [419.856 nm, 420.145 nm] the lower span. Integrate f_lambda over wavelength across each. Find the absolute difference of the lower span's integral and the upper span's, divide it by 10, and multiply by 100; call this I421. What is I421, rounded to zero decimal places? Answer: 12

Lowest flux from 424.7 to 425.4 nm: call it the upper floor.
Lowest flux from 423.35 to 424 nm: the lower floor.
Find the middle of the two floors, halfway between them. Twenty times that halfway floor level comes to 185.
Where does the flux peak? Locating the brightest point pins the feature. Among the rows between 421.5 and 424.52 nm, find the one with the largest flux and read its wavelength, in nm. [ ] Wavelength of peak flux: 424.375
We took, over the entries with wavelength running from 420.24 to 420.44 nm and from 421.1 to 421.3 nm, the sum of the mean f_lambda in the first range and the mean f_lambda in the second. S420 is 25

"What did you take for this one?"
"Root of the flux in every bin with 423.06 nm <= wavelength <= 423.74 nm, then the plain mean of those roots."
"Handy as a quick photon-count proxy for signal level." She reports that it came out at 3.26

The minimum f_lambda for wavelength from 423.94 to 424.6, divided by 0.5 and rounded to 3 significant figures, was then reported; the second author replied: 20.2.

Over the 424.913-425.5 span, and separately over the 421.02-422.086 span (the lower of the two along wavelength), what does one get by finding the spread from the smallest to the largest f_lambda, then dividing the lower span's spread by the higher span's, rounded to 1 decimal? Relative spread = 2.1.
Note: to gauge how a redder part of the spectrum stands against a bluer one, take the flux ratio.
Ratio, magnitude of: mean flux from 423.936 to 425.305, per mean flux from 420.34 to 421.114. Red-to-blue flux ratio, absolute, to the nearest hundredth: 0.90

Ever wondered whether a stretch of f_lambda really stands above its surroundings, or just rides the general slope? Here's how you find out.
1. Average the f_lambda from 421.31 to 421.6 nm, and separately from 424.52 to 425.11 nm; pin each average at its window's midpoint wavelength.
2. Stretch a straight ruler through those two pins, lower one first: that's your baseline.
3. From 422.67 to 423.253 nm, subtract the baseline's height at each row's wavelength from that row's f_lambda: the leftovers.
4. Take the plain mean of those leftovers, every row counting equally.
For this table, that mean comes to -3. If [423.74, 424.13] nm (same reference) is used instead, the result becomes 1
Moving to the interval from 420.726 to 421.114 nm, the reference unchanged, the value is -1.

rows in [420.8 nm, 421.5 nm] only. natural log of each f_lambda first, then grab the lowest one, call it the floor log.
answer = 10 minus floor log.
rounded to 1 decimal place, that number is 7.5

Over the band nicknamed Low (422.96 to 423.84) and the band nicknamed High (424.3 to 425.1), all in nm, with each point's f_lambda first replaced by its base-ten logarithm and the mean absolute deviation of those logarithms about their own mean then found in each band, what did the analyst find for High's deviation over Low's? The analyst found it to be 2.2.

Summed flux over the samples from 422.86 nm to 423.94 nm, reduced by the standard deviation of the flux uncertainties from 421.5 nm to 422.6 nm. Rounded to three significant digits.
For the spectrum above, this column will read 122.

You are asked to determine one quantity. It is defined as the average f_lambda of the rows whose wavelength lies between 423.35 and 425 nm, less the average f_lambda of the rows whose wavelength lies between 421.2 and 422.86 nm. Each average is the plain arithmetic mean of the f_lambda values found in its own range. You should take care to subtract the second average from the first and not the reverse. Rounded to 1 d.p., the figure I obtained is 1.0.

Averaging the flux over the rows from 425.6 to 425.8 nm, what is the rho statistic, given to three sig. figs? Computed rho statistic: 13.2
